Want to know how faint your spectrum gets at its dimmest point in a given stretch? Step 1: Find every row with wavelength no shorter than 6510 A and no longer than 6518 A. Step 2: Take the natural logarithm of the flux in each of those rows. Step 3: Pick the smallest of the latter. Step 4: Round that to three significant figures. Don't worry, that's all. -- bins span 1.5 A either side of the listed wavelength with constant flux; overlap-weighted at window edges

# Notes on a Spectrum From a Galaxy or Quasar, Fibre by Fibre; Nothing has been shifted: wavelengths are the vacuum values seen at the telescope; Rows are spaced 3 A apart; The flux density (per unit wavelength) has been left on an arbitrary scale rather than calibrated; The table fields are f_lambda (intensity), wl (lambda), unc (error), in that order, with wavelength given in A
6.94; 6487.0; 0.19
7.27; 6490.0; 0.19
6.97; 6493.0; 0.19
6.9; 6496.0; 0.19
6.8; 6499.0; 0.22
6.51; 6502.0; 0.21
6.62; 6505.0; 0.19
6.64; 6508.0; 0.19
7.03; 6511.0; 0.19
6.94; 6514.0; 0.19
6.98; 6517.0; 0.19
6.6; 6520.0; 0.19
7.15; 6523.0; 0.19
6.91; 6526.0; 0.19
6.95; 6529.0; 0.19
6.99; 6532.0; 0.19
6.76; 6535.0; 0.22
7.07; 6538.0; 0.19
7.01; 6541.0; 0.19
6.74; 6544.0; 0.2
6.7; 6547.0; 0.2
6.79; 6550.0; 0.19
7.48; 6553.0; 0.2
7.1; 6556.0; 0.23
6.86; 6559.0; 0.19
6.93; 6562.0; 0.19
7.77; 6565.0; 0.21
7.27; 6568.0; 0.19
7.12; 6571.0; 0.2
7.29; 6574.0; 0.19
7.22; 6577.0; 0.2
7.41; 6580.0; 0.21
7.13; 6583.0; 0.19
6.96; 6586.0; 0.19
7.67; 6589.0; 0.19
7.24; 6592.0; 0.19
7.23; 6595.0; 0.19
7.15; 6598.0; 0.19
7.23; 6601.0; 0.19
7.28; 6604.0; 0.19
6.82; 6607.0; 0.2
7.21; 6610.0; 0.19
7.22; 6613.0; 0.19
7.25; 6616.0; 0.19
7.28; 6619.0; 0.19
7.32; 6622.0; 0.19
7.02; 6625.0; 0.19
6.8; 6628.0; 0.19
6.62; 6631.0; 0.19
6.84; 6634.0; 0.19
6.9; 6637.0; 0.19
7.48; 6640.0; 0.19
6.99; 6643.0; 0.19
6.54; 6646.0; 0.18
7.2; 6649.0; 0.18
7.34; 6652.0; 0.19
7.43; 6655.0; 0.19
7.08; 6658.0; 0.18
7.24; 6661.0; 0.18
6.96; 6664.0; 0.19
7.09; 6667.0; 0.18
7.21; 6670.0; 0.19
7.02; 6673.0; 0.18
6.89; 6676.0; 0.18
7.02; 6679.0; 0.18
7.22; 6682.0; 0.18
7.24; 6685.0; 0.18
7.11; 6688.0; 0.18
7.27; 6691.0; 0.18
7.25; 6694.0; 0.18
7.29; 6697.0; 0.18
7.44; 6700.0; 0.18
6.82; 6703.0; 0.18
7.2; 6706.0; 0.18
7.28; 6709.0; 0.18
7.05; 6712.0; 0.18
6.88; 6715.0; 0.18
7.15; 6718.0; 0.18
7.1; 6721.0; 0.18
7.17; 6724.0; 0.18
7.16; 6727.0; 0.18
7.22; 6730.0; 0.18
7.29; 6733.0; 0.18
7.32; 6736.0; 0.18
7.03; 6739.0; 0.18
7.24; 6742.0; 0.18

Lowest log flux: 1.94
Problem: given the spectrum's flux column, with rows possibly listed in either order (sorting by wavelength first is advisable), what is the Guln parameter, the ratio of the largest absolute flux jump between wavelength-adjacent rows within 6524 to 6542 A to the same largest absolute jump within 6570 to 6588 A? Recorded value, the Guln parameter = 1.1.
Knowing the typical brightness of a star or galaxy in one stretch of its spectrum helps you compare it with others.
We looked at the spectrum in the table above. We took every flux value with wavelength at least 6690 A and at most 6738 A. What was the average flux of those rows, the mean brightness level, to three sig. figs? 7.18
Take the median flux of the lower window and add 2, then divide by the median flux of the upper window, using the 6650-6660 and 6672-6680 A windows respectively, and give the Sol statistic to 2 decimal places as 1.33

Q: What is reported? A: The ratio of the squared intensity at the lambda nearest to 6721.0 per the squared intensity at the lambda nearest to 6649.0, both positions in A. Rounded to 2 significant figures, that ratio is 0.97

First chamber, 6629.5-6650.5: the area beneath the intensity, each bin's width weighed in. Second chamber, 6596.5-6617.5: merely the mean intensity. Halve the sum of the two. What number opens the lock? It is 76.4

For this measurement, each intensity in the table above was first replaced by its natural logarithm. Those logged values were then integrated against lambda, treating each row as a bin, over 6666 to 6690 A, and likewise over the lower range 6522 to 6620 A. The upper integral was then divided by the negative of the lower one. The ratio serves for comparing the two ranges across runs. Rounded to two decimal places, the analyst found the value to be -0.24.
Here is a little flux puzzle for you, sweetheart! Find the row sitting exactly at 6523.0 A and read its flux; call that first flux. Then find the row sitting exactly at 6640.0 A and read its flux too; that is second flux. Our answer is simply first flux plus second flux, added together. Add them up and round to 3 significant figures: 14.6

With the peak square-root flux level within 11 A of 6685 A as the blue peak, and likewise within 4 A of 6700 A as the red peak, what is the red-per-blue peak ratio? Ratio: 1.01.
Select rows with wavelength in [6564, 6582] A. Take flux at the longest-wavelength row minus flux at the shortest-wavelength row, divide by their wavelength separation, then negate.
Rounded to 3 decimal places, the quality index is 0.024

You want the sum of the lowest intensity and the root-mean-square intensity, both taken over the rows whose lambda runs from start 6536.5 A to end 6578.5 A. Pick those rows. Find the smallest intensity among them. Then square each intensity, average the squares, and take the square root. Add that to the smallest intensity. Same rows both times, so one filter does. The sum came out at 13.8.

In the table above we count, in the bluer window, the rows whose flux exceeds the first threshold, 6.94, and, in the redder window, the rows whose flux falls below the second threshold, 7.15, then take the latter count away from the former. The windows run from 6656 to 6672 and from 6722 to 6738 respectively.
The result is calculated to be 5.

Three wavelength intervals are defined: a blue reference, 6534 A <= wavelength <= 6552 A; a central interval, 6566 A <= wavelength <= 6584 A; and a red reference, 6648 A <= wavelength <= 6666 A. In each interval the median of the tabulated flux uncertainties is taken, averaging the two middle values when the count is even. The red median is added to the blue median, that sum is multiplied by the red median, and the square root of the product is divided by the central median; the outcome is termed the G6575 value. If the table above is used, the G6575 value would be 1.36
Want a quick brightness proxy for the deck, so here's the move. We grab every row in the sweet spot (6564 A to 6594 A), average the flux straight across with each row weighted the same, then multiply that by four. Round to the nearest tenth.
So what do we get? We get 29.2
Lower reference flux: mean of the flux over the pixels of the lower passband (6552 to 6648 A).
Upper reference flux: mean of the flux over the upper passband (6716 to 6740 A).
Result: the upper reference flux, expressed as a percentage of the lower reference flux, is 100.5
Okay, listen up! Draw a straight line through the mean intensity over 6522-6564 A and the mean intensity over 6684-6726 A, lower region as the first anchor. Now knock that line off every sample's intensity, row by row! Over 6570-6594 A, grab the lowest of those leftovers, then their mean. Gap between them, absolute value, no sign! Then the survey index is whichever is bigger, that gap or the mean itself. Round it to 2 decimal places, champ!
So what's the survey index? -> 0.30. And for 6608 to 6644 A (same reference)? 0.46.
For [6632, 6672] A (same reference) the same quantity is 0.55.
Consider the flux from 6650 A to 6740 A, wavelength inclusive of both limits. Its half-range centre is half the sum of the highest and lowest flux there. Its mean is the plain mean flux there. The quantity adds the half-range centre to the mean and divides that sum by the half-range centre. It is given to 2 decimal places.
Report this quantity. 2.00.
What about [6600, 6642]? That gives 2.01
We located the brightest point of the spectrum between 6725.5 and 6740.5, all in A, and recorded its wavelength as 6736.0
